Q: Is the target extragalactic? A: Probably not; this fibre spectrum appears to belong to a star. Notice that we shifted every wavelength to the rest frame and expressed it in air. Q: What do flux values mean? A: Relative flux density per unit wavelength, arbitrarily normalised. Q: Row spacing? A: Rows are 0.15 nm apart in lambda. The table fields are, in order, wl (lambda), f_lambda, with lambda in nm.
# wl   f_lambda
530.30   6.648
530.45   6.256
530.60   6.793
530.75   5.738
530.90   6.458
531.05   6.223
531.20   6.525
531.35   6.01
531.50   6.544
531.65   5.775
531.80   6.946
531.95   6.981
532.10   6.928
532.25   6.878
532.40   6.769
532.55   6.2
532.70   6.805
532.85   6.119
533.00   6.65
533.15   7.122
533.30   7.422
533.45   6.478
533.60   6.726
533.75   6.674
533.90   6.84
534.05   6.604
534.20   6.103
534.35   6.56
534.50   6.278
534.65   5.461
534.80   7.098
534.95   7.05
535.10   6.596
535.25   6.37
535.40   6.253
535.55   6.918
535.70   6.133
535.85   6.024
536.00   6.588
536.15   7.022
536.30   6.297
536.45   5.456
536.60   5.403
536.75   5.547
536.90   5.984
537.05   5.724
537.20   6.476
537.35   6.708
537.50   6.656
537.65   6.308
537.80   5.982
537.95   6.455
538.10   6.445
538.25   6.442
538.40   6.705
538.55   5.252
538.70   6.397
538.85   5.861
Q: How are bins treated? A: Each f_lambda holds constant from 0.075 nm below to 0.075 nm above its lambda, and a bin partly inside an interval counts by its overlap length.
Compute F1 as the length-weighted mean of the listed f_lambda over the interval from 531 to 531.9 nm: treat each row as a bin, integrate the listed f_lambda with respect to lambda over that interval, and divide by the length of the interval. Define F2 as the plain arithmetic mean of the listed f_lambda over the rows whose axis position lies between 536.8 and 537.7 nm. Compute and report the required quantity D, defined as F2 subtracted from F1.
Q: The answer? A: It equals 0.0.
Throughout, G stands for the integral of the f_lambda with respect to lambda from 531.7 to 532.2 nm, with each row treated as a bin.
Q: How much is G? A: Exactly 3.44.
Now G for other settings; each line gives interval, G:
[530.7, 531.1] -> 2.46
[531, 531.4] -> 2.51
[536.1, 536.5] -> 2.50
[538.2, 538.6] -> 2.47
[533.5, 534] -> 3.36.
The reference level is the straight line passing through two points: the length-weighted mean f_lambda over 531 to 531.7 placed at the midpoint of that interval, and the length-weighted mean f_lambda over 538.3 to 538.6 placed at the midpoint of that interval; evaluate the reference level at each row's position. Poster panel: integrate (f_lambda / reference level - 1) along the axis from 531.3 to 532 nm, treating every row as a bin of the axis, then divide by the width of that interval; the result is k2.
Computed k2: 0.036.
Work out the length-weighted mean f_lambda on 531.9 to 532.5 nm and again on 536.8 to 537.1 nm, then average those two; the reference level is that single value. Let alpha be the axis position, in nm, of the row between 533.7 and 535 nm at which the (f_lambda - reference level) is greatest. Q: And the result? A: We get 534.80 nm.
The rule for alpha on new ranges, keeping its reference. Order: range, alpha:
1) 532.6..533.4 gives 533.30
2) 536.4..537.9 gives 537.35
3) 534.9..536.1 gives 534.95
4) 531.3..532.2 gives 531.95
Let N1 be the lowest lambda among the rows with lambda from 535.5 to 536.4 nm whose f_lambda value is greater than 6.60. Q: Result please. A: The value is 535.55 nm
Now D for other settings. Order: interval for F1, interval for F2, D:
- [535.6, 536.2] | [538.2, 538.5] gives -0.1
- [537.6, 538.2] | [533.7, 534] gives -0.5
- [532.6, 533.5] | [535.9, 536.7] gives 0.6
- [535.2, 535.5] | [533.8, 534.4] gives -0.2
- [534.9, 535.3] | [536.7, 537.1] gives 0.9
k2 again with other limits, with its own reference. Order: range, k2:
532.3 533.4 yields 0.085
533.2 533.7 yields 0.112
